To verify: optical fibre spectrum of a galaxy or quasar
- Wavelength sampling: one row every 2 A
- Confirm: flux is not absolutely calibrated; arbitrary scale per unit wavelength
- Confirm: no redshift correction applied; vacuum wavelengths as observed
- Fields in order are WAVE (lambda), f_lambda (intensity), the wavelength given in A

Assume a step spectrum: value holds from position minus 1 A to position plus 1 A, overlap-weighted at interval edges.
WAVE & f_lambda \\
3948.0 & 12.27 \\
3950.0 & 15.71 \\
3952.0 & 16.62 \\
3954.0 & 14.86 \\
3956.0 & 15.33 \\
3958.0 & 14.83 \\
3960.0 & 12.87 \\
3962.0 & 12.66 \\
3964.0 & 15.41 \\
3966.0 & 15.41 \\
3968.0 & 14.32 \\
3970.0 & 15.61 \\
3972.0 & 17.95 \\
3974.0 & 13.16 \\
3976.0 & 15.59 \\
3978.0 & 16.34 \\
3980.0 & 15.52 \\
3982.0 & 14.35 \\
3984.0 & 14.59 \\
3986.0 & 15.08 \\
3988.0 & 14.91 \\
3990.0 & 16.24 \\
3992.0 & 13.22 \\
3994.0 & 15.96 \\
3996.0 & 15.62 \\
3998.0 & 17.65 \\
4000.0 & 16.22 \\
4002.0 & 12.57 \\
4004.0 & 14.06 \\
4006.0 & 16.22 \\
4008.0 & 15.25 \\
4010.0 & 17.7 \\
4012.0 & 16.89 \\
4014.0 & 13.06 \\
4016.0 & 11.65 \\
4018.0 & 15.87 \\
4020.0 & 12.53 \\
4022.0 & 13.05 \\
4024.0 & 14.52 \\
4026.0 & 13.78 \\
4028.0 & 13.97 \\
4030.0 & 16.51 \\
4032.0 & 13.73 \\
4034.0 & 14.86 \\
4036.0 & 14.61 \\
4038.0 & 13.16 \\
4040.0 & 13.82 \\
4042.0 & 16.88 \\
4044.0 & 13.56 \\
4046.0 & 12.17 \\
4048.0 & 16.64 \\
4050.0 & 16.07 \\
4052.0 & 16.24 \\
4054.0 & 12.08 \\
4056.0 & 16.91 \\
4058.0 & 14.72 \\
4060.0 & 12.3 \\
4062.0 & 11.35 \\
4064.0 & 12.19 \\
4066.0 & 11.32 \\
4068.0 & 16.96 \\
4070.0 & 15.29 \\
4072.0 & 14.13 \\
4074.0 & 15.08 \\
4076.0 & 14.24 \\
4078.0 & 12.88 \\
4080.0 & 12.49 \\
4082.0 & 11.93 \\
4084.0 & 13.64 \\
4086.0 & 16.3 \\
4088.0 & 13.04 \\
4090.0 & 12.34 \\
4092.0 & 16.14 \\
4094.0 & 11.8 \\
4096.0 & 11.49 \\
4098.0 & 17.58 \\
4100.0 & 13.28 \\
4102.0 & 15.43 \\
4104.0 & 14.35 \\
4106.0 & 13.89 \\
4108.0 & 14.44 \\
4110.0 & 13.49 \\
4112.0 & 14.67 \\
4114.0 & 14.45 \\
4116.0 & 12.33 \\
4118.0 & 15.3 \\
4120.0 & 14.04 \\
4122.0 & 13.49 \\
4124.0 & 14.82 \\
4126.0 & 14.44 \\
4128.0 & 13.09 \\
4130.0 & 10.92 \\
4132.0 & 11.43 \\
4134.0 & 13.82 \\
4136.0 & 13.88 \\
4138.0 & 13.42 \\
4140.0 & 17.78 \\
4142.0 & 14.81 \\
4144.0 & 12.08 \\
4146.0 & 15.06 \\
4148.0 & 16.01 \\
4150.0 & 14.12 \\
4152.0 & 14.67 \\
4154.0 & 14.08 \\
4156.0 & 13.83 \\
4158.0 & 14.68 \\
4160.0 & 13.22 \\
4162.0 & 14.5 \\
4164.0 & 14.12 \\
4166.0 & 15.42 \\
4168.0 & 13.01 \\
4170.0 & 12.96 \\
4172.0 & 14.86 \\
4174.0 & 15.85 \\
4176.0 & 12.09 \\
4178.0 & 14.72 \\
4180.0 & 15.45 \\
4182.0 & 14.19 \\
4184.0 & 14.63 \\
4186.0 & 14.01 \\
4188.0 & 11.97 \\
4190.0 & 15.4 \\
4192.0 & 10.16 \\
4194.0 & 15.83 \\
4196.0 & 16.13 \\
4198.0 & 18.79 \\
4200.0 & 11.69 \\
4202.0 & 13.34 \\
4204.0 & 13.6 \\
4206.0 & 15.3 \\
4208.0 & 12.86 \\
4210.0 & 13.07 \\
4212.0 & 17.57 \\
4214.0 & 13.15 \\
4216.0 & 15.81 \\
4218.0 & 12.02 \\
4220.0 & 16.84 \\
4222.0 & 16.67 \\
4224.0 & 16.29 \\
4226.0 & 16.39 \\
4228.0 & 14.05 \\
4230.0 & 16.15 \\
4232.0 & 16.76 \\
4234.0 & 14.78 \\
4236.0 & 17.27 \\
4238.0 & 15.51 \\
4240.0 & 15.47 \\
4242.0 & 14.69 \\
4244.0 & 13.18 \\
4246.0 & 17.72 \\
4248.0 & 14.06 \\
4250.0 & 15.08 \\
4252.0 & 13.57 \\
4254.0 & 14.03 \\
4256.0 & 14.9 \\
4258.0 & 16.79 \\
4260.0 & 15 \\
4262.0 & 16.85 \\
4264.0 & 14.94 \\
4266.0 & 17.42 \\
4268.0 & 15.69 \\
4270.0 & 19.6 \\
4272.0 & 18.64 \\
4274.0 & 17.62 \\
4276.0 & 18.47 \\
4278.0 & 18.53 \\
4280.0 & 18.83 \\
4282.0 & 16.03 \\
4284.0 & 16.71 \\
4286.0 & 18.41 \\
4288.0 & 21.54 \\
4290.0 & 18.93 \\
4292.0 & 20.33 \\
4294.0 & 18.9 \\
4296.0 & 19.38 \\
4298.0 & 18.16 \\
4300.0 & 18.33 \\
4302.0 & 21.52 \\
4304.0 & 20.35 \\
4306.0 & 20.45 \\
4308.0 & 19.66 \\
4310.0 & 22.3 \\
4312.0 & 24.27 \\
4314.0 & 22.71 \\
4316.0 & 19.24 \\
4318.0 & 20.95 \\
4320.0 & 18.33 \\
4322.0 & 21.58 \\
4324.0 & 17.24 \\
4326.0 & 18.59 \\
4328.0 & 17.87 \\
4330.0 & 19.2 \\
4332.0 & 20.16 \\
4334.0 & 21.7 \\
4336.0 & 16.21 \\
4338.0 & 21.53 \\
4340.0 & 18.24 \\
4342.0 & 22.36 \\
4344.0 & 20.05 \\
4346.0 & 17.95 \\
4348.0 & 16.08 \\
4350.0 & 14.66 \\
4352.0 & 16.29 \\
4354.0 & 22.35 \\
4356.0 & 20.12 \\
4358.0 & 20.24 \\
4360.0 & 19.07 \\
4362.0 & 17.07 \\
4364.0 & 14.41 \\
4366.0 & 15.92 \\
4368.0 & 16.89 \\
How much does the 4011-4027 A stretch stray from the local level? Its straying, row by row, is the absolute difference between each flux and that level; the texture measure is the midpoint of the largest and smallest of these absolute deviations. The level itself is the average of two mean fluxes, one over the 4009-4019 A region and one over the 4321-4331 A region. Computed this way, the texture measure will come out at 2.7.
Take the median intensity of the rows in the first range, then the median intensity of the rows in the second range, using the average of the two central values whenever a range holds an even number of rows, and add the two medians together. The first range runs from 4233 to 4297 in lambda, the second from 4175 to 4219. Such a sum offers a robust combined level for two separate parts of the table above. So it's 31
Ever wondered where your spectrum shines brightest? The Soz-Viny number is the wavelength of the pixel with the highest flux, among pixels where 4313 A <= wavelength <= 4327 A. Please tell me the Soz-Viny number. 4314.0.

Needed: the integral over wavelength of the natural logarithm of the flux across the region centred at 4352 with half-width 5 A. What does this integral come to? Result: 29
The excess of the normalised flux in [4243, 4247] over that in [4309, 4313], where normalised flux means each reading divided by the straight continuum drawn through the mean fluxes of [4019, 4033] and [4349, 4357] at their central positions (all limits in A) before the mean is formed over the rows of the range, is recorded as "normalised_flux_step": -0.40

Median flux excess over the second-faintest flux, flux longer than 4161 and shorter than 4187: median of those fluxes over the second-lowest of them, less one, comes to 0.12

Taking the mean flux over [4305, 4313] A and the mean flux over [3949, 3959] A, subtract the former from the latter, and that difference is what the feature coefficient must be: -6.2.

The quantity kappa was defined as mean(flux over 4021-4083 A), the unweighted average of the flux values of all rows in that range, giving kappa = 14.1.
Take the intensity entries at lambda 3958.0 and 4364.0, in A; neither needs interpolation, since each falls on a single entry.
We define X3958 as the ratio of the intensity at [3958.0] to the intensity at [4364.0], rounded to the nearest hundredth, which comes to 1.03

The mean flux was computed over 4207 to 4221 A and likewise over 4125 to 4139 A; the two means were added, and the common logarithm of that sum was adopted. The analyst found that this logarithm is 1.44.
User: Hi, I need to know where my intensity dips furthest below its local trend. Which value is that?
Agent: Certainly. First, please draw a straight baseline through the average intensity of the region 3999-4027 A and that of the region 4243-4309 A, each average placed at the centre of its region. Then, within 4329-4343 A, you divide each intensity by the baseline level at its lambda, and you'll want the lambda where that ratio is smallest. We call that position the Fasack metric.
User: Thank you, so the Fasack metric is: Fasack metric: 4336.0 A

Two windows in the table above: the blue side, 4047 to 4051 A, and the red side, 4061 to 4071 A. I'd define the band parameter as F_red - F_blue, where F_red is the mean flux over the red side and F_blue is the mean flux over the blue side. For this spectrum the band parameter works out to -2.9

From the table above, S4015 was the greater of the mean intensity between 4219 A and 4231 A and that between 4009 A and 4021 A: 16.1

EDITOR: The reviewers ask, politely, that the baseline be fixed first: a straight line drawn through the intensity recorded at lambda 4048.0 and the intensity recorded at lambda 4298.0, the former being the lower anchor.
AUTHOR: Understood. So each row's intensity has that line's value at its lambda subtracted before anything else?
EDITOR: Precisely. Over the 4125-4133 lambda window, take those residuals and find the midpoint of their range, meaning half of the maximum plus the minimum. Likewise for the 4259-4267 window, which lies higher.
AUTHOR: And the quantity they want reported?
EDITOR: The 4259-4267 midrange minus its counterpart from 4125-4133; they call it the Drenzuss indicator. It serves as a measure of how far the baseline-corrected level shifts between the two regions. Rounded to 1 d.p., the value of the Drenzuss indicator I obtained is 2.7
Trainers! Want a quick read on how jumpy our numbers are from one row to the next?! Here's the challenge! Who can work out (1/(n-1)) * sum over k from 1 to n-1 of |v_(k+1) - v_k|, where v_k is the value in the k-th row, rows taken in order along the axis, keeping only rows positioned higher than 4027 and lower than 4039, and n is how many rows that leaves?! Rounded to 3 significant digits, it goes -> 1.63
